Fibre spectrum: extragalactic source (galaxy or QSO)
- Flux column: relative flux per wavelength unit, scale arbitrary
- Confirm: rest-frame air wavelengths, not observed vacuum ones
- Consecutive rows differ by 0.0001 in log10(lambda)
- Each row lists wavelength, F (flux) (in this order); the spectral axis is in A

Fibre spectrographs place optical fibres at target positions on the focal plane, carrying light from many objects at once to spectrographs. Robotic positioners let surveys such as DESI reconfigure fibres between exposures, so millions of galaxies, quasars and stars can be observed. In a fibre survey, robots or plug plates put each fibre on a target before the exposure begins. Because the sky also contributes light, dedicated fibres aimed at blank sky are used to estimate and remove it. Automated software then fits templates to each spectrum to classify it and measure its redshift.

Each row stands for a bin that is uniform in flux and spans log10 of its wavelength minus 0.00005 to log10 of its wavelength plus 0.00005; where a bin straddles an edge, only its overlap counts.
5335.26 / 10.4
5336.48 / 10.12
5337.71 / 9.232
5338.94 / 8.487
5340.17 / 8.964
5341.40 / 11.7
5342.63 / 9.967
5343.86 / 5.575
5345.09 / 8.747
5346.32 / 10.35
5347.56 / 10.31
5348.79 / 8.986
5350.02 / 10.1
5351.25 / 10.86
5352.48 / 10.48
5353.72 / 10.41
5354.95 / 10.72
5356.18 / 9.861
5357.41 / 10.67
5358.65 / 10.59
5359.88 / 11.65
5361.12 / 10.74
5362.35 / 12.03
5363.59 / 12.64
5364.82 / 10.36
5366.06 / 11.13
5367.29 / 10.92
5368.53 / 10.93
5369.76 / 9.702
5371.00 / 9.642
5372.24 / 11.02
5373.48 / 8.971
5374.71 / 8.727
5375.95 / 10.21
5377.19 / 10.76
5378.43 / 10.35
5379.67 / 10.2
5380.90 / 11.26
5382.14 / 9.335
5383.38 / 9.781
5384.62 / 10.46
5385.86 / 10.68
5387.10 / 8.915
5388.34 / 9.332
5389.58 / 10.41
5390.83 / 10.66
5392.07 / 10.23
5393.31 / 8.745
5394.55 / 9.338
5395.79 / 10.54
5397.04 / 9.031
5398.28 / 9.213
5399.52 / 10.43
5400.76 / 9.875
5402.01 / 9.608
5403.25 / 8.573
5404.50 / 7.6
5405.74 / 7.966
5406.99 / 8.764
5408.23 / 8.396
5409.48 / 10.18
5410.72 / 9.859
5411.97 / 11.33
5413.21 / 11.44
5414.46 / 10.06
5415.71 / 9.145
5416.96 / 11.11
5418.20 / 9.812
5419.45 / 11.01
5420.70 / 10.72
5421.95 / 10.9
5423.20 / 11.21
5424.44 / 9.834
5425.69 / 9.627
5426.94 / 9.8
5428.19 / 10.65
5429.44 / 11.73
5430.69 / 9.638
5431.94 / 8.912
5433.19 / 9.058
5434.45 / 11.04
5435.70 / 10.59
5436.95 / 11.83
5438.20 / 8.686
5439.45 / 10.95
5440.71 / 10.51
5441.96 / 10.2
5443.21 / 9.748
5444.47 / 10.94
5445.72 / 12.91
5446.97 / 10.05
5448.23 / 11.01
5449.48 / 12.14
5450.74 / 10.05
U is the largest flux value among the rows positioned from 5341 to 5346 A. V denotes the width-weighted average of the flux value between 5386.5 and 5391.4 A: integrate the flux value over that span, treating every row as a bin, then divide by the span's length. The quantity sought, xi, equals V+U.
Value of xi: 21.5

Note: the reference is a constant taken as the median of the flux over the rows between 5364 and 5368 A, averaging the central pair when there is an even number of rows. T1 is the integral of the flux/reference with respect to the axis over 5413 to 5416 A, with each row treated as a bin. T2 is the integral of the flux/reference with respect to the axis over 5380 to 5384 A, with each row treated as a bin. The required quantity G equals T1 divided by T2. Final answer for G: 0.75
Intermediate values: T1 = 2.79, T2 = 3.7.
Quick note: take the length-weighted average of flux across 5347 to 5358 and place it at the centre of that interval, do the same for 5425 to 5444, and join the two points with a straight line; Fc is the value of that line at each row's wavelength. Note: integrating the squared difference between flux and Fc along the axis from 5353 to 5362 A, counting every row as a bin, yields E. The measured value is 4.3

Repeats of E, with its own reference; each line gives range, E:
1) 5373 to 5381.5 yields 6.3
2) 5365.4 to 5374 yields 5.5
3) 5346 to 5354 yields 2.6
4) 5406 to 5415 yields 12.2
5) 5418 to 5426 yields 3.6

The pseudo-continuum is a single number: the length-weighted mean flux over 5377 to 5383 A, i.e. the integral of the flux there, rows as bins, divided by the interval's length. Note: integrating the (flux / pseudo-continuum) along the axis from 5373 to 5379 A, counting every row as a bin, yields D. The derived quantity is 5.70 A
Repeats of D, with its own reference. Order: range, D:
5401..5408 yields 5.80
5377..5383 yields 6.00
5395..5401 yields 5.69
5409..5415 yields 6.15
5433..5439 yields 6.00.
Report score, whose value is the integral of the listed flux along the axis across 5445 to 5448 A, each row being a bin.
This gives 34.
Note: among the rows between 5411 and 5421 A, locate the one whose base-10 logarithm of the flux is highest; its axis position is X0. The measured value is 5413.21 A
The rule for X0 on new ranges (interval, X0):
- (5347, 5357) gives 5351.25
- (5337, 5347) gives 5341.40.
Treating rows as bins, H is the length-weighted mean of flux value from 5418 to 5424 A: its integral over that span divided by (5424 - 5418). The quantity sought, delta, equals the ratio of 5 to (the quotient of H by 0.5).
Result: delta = 0.232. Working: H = 10.8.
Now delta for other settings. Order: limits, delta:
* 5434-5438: 0.229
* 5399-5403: 0.254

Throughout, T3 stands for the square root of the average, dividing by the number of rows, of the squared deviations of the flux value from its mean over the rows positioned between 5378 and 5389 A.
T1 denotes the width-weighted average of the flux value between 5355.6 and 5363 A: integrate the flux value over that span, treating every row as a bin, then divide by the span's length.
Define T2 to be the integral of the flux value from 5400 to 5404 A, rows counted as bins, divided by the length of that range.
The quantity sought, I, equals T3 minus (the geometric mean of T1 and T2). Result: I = -9.4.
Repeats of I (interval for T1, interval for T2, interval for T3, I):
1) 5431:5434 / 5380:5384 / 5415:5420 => -8.8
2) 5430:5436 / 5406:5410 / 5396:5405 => -8.5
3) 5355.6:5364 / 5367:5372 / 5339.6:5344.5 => -8.5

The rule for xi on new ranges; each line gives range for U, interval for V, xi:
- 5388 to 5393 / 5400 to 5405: 19.6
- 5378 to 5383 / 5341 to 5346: 20.2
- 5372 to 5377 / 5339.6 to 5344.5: 20.1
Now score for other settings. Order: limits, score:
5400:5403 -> 29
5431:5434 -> 27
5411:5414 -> 33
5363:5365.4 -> 28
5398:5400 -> 20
